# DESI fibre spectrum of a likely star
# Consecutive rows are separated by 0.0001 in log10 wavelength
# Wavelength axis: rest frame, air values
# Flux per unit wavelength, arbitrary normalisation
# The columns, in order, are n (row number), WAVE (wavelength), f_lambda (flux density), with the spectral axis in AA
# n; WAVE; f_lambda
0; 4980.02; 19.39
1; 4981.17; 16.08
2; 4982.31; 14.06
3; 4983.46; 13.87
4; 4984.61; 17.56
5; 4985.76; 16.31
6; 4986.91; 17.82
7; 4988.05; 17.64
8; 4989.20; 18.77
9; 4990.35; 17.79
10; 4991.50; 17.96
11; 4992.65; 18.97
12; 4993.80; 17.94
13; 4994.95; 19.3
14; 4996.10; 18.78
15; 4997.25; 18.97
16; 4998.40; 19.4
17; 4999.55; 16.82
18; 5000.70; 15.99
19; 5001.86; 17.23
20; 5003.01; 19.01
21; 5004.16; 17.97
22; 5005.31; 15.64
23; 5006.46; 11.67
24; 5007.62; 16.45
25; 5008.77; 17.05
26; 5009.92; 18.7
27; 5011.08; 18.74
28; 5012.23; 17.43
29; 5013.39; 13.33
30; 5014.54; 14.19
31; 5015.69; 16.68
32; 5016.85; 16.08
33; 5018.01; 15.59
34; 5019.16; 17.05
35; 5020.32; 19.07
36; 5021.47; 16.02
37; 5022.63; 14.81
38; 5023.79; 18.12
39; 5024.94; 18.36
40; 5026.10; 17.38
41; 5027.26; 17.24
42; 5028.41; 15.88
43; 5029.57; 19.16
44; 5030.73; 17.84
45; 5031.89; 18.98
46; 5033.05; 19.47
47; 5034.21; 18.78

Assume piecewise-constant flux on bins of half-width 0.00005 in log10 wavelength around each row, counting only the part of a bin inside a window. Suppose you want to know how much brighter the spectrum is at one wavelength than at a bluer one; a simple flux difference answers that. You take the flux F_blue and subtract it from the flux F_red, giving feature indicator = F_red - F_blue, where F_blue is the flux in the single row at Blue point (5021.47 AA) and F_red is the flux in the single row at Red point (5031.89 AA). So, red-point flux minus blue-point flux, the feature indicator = 3.0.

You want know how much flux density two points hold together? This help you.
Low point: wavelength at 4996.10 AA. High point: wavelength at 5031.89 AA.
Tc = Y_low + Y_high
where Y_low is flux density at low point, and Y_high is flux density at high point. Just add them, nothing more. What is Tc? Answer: 37.8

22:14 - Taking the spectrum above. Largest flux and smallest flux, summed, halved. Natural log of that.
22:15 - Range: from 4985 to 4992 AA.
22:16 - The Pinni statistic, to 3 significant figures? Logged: 2.86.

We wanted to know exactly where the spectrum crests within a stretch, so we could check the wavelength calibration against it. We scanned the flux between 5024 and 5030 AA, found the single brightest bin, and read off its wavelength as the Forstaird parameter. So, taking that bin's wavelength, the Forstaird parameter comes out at 5029.57 AA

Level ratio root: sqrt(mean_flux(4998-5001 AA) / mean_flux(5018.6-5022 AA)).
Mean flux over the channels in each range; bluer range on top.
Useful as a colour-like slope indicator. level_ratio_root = 1.001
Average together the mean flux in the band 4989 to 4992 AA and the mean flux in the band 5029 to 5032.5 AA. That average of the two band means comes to 18.4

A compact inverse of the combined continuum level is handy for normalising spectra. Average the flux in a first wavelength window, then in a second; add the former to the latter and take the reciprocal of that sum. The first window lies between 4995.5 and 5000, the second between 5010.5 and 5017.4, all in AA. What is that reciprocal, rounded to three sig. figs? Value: 0.0289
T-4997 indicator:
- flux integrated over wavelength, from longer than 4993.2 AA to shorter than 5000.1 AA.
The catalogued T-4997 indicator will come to 128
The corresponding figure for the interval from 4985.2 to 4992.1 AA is 122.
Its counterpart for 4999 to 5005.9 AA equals 118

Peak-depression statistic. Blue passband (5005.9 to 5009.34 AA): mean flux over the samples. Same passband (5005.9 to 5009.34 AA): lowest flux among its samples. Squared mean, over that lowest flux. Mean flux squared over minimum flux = 19.4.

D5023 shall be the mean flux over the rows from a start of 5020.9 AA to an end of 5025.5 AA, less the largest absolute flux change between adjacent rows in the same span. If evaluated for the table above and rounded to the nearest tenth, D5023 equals 13.5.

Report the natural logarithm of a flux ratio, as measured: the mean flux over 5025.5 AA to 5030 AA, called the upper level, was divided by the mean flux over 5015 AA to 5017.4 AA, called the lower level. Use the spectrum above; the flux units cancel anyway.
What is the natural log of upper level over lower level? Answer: 0.06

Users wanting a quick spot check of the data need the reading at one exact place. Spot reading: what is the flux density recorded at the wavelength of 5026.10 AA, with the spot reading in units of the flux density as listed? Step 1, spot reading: 17.38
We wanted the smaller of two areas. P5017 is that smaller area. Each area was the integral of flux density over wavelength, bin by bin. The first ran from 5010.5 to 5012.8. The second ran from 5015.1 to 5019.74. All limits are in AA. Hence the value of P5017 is 42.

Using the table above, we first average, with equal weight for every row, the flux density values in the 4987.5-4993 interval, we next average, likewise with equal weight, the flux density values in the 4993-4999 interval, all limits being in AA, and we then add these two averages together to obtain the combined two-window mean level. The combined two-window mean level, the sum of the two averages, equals 37.1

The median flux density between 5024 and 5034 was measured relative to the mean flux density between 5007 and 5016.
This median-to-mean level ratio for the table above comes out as 1.09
